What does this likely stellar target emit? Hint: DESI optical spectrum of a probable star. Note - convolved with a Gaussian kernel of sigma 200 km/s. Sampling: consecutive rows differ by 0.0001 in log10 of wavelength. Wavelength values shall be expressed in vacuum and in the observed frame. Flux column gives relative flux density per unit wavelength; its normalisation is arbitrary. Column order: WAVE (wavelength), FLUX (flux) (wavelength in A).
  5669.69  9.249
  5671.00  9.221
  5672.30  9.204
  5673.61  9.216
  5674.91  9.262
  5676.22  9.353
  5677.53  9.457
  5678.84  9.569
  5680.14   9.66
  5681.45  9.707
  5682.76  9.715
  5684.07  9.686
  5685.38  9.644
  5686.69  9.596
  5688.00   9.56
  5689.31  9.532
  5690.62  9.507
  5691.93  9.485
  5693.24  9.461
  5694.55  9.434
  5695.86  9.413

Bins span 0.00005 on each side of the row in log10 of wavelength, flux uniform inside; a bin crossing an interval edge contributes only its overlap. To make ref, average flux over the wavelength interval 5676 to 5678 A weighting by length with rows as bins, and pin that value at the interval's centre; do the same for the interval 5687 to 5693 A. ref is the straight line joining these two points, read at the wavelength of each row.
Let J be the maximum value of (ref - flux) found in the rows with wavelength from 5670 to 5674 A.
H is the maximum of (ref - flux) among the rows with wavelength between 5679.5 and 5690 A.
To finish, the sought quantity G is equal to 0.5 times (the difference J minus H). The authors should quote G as 0.08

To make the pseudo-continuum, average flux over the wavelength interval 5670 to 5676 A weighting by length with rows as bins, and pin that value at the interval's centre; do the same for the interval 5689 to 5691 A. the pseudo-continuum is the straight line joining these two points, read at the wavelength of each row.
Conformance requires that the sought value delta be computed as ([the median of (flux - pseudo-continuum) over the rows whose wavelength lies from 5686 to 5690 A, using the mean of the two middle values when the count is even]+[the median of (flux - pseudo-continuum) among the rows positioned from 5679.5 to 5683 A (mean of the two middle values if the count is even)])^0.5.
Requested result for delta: 0.62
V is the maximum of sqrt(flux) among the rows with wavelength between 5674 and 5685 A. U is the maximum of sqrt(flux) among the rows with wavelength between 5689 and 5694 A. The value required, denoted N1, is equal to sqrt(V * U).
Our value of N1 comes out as 3.10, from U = 3.087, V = 3.12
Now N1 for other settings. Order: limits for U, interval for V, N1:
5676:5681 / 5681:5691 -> 3.11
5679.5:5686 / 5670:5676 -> 3.08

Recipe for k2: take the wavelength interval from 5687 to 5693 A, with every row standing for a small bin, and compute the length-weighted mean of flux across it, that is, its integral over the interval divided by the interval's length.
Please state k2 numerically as 9.52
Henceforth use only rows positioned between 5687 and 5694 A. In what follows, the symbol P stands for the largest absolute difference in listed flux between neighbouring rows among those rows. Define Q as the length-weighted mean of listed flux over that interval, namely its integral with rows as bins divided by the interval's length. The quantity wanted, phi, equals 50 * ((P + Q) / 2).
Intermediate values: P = 0.028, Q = 9.51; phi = 239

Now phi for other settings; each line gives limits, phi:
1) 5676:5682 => 242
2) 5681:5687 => 243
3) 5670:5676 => 232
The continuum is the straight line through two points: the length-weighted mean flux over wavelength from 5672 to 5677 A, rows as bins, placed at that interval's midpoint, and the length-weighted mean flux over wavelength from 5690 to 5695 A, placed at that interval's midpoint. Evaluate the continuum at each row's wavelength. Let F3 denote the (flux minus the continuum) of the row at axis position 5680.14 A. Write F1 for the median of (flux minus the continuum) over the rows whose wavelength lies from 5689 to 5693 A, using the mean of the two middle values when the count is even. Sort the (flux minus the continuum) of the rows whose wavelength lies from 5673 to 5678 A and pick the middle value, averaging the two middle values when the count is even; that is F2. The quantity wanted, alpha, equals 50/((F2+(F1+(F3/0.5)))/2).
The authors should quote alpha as 134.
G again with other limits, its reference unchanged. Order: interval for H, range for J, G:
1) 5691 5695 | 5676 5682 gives -0.05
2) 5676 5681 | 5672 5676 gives 0.06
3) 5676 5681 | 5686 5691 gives -0.01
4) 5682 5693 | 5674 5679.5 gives 0.03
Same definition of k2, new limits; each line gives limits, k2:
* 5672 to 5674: 9.19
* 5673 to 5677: 9.28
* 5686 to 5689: 9.57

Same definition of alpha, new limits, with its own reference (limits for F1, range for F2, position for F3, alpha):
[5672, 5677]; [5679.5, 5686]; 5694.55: 565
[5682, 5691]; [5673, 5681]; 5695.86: 1066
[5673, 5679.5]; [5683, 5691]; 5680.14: 112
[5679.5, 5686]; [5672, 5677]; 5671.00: 317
